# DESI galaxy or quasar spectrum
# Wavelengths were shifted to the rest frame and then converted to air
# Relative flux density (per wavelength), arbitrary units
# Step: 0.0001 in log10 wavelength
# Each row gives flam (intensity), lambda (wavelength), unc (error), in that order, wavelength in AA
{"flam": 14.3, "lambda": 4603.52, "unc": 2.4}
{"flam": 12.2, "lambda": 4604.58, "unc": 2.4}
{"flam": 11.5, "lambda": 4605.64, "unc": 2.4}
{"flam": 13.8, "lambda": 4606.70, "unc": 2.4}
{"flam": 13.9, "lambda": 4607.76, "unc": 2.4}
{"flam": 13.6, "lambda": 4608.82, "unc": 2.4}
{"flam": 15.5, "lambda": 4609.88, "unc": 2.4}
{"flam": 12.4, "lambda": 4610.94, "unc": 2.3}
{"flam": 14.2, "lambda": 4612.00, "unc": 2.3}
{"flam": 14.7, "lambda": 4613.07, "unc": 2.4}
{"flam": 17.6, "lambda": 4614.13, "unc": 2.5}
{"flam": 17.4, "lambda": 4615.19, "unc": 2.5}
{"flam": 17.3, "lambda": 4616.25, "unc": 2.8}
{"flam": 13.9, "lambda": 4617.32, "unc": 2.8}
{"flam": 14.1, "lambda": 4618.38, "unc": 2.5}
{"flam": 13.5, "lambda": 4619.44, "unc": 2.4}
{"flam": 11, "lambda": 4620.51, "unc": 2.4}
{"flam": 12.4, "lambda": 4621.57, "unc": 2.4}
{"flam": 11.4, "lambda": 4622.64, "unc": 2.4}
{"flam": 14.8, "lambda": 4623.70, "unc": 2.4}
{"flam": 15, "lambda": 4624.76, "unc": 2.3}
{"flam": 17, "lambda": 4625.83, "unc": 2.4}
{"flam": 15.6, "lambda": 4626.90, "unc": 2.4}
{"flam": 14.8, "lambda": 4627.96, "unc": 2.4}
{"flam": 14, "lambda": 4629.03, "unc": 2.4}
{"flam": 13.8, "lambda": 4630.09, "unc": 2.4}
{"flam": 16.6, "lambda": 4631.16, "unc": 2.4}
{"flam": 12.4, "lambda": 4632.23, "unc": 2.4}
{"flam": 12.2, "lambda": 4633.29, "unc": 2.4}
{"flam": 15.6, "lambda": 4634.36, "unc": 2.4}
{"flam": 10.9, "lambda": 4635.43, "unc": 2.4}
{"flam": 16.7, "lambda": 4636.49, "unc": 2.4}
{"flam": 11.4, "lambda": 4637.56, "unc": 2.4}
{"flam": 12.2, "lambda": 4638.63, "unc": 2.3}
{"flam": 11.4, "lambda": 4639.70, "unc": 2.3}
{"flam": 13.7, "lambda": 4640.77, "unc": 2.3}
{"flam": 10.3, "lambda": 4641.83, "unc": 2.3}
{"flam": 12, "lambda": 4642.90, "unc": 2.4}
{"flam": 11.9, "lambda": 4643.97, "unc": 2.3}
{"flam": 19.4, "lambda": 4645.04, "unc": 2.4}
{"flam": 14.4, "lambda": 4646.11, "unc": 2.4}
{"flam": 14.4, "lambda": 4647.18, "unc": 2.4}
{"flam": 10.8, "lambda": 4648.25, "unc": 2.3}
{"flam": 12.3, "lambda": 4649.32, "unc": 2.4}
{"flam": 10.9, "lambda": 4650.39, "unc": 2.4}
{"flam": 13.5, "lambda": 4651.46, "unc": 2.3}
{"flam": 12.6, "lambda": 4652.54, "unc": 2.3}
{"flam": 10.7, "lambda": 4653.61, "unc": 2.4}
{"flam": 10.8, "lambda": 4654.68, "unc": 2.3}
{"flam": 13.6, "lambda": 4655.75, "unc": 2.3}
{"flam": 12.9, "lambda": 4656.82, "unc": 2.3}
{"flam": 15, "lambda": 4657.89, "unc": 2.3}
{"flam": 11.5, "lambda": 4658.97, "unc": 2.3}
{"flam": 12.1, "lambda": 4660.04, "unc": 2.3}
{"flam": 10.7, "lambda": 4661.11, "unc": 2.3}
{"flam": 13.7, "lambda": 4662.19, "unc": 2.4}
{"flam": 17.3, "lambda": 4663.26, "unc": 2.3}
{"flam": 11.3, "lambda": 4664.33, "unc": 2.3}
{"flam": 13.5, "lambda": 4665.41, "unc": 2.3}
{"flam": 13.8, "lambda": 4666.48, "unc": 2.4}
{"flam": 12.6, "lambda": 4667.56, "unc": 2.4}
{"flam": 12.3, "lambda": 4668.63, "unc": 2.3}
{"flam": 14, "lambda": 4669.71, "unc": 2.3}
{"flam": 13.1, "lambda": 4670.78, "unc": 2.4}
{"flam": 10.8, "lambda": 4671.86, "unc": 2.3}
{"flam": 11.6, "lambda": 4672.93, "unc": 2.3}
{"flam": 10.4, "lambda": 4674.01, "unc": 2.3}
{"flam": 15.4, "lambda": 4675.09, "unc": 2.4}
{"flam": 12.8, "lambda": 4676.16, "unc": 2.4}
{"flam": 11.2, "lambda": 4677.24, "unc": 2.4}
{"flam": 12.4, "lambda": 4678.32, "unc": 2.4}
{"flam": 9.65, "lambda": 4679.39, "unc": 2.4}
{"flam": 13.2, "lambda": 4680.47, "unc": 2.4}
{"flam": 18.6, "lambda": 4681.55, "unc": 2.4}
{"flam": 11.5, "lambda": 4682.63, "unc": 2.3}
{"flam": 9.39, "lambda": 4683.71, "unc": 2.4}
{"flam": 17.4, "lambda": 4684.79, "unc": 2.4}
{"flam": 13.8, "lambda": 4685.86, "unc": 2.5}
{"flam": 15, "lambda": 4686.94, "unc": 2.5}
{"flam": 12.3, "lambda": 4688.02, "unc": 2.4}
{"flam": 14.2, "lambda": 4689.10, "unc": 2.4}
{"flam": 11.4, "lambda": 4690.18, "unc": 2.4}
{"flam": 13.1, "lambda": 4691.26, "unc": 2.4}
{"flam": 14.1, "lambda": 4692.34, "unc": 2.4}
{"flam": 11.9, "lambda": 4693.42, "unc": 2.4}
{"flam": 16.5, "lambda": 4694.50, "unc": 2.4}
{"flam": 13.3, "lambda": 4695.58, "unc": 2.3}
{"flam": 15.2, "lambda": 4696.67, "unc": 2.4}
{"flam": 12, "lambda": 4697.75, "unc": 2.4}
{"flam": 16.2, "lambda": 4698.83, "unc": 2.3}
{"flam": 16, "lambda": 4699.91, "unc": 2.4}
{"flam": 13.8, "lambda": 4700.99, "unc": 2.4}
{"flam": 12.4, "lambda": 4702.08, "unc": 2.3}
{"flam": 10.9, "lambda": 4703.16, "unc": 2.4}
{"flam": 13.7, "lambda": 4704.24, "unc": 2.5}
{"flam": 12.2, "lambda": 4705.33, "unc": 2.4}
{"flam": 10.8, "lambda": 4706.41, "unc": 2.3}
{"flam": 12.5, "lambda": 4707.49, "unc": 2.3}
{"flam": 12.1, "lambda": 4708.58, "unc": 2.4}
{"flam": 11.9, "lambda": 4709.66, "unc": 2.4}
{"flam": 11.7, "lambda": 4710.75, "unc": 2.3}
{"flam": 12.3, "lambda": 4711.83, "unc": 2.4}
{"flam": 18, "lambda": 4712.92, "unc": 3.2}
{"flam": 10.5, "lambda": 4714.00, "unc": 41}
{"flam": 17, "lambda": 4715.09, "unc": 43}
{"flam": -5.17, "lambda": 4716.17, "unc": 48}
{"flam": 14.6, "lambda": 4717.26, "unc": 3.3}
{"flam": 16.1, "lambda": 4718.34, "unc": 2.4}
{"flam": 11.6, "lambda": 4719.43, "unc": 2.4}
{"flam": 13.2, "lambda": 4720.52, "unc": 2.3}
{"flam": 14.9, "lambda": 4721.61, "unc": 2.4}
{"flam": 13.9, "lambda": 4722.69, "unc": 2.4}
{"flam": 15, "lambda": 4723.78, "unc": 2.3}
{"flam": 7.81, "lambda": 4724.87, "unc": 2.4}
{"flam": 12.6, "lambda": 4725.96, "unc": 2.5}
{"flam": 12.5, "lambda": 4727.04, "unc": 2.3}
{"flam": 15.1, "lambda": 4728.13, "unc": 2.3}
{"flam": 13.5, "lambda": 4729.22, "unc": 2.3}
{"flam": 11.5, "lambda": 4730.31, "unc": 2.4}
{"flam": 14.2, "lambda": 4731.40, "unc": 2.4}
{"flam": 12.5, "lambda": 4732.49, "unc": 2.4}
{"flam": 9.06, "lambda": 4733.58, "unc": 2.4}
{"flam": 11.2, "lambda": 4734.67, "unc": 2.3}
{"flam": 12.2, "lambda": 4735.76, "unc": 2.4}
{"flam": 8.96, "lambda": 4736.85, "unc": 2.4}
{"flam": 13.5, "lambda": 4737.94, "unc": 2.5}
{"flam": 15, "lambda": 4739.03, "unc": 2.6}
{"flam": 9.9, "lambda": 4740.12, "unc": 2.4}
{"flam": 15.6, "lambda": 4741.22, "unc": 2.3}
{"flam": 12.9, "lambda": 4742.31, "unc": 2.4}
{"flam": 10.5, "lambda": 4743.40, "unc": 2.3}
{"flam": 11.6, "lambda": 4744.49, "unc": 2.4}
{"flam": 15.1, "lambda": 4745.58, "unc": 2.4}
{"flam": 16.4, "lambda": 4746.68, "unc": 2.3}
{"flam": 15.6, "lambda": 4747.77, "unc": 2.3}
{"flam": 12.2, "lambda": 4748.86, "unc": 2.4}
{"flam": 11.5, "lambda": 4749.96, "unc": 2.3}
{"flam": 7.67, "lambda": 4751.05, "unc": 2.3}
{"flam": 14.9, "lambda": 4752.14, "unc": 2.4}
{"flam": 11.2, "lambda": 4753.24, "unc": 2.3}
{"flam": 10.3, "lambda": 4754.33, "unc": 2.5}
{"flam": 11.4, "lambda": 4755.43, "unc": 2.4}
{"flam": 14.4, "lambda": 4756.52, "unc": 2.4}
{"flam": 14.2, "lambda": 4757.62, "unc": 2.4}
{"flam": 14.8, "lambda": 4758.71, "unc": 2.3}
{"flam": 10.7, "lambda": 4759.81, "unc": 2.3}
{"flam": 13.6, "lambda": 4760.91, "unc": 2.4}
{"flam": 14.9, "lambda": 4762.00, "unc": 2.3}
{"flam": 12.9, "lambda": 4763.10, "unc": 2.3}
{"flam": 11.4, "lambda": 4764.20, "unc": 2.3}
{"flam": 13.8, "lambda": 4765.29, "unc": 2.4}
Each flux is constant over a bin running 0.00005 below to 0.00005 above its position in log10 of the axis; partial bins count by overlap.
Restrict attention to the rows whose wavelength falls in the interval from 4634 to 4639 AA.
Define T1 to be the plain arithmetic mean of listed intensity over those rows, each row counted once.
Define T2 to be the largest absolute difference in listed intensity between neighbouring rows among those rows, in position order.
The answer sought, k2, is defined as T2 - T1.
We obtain -8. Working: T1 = 13.4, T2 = 5.8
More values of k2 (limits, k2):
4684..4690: -11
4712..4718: 11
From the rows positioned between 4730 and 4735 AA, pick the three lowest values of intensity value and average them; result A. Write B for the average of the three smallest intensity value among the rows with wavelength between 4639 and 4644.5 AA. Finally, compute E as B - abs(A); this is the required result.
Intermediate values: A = 10.6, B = 11.2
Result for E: 0.6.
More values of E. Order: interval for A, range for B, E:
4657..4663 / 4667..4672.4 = 0.5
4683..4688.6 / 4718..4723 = 1.1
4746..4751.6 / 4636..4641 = 1.2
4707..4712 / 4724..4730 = -0.9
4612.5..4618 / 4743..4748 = -2.9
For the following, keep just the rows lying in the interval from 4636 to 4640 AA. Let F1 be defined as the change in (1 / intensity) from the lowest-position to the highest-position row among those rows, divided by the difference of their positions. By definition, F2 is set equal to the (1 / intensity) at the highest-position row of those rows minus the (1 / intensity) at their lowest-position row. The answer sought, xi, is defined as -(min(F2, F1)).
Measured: -0.0087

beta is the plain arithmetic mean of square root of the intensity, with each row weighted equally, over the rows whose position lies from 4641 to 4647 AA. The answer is 3.66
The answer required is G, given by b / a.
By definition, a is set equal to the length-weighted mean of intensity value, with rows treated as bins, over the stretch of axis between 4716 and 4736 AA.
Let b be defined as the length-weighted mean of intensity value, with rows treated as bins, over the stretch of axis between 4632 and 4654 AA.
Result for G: 1.05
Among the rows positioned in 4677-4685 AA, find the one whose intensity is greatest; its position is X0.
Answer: 4681.55 AA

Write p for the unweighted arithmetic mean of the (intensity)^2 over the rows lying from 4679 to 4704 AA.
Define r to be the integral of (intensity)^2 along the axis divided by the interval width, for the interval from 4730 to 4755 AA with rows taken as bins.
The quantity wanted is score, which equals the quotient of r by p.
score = 0.8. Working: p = 189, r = 158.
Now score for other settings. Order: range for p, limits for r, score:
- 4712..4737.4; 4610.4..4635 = 1.3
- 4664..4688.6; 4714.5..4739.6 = 1.0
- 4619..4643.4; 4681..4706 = 1.0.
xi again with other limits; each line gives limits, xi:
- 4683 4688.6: 0.0252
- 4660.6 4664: 0.0357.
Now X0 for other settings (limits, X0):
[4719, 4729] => 4728.13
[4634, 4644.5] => 4636.49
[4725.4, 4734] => 4728.13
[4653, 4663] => 4657.89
